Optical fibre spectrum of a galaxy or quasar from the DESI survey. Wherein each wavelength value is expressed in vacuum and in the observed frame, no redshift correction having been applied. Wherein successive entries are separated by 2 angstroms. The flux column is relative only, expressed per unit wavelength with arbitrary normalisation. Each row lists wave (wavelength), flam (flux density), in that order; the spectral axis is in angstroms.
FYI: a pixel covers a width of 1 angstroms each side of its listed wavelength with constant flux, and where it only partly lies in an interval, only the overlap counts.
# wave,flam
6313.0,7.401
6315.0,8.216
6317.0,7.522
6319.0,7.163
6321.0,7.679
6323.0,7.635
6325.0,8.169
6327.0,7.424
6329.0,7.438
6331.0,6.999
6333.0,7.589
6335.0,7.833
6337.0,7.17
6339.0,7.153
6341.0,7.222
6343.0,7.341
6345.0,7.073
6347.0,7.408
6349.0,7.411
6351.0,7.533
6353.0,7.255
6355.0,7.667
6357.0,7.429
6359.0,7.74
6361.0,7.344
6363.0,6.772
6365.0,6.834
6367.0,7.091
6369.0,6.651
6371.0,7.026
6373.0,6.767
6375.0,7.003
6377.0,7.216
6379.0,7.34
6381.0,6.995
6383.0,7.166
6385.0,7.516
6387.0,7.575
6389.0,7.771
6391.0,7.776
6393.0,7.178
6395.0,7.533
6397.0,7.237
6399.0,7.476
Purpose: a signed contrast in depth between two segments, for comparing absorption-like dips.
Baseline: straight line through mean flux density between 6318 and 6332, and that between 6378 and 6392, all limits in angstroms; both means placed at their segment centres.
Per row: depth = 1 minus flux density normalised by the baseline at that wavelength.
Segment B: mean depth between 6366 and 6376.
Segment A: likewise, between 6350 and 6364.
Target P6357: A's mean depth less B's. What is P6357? -0.063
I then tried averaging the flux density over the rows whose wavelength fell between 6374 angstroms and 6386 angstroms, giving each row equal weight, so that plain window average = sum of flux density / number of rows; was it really 7.21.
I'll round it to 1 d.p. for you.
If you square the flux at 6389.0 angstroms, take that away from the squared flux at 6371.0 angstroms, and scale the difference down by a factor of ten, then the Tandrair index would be -1.1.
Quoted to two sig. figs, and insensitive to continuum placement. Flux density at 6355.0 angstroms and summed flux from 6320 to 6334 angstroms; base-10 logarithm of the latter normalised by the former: 0.84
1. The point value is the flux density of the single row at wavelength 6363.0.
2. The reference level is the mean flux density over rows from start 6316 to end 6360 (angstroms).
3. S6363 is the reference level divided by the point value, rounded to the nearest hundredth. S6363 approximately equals 1.10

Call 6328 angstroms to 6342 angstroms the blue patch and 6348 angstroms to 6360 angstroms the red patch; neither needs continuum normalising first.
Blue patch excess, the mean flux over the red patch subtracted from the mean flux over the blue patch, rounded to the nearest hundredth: -0.16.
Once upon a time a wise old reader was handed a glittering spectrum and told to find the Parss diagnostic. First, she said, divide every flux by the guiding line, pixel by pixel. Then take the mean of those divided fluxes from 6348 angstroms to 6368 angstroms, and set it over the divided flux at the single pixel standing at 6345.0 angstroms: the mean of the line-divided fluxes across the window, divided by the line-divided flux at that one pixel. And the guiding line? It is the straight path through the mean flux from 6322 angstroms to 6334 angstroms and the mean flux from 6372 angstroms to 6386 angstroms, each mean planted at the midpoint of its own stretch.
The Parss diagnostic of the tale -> 1.05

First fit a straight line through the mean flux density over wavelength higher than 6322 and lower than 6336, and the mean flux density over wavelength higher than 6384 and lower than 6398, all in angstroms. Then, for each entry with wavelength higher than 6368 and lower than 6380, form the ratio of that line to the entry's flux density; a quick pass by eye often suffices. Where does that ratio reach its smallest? 6379.0 angstroms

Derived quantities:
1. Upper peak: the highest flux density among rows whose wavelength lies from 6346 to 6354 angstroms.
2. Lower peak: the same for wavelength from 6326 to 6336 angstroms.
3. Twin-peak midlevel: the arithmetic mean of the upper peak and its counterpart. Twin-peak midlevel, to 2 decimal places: 7.68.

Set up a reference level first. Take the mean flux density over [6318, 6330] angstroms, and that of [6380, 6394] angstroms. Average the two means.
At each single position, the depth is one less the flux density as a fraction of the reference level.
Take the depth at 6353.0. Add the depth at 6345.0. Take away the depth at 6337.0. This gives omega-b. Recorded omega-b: 0.05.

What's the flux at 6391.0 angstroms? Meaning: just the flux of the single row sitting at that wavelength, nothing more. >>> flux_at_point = 7.776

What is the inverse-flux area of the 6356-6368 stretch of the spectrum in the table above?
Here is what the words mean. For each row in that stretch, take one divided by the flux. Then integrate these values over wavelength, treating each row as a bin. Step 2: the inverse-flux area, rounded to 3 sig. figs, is 1.67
